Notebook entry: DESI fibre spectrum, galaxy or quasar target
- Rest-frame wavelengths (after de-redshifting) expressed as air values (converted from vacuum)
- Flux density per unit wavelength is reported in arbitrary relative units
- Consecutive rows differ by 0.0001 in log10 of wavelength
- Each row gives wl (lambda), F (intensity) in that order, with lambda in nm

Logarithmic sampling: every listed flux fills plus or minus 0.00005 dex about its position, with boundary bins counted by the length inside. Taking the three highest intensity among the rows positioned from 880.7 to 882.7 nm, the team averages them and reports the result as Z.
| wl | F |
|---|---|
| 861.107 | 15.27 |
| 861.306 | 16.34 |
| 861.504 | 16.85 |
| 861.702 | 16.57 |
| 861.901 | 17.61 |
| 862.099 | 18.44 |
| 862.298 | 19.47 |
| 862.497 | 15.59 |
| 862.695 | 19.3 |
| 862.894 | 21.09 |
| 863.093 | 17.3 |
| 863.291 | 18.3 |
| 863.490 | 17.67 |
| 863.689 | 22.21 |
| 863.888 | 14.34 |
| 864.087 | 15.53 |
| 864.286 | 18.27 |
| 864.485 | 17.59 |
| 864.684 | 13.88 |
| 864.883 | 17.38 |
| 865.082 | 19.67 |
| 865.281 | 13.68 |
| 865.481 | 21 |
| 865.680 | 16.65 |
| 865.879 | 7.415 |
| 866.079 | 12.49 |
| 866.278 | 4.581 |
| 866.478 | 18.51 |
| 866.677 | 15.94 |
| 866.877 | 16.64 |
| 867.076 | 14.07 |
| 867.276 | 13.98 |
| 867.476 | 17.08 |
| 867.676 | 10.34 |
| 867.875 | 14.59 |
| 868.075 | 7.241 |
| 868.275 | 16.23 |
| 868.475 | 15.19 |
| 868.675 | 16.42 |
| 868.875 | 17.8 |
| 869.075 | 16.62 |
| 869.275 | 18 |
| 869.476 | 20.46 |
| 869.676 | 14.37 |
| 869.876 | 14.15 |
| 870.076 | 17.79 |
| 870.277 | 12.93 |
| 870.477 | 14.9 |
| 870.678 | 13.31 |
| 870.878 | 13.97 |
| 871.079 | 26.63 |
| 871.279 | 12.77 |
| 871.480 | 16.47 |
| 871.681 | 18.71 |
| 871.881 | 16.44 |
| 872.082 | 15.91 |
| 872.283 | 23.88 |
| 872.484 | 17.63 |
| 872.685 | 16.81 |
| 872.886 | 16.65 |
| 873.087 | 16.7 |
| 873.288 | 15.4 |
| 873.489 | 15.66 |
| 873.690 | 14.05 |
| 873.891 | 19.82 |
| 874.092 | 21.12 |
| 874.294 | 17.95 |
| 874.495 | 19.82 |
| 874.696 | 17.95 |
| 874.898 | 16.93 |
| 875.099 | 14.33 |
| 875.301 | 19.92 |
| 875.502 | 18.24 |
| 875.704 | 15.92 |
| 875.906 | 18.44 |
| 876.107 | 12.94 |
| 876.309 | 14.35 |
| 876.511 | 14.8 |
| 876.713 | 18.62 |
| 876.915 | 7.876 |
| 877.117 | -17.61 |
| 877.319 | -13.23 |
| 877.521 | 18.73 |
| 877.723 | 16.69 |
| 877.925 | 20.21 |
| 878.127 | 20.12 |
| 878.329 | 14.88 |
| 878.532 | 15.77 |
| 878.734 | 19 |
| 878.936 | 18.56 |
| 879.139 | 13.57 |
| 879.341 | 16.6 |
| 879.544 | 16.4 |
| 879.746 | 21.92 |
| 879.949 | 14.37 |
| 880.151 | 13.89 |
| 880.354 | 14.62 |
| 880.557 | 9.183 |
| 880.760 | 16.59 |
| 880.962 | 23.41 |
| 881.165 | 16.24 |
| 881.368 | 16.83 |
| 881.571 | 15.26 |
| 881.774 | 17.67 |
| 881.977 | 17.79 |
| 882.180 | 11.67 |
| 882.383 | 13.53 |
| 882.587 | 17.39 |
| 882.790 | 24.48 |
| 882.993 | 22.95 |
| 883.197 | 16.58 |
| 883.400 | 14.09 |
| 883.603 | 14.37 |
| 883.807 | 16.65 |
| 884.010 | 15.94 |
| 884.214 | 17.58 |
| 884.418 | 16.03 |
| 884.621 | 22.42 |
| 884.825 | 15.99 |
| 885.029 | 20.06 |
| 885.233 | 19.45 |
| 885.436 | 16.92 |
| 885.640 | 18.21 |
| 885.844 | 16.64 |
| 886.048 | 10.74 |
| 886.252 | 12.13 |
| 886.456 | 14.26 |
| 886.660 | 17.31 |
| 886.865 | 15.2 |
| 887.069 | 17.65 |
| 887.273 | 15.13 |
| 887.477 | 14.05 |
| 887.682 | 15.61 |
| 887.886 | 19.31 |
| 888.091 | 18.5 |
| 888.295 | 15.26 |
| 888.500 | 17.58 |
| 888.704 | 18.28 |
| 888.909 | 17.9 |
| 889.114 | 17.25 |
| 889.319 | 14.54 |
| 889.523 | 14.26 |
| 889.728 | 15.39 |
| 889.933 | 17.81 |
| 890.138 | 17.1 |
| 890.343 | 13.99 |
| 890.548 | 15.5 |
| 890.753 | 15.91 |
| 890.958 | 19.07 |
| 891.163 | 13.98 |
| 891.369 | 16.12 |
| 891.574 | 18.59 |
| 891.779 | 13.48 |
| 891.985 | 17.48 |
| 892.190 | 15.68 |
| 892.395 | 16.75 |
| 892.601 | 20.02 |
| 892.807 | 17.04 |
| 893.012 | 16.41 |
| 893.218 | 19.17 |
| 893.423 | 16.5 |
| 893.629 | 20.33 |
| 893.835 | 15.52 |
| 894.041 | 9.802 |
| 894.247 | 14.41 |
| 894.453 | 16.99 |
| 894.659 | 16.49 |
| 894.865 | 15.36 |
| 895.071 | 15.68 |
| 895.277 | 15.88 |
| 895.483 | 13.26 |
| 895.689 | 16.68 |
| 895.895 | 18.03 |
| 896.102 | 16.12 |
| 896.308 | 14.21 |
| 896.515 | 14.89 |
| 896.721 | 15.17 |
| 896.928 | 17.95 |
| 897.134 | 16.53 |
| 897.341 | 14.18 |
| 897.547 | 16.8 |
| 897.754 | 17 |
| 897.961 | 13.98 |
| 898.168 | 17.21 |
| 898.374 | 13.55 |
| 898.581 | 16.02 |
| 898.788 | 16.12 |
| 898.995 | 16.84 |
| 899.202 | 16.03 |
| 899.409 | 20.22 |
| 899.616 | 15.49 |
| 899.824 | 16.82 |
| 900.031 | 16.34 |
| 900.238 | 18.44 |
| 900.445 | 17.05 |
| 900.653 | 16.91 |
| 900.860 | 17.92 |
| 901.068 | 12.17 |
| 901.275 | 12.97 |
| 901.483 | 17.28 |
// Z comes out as 19.6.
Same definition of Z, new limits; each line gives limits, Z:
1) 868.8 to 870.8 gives 18.8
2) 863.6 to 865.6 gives 21.0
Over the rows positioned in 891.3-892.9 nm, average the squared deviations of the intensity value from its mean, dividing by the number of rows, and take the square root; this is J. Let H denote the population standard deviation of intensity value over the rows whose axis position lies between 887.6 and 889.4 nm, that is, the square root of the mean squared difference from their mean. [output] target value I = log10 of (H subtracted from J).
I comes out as -0.5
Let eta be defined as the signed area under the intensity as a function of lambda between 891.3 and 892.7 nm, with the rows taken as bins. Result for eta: 23.6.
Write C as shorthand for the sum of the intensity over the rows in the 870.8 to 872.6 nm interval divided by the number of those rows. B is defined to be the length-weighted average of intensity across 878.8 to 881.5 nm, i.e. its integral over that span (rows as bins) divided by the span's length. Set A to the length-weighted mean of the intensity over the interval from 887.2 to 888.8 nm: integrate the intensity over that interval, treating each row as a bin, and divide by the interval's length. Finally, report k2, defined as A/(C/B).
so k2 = 15.2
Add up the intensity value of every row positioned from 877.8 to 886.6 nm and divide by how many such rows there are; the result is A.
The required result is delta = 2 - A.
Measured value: -14.8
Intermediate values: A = 16.8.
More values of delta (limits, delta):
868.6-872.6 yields -15.0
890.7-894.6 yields -14.5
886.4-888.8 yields -14.5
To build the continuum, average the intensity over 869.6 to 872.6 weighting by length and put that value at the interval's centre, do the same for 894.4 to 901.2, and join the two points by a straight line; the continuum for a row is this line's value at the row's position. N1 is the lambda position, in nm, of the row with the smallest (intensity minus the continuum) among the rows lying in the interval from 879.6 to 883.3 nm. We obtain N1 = 880.557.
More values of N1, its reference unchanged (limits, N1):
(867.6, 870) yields 868.075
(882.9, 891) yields 886.048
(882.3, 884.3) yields 882.383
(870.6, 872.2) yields 871.279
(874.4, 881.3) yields 877.117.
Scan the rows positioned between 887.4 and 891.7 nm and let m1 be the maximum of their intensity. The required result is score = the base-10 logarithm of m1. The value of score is 1.29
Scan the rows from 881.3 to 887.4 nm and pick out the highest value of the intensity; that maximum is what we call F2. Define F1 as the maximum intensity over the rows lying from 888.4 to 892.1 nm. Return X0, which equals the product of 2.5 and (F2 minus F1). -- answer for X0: 14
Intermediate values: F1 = 19.07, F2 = 24.48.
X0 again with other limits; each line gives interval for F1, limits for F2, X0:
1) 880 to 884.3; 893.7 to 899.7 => -11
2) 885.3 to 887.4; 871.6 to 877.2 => 14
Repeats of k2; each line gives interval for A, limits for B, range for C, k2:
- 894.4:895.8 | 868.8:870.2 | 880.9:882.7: 16.0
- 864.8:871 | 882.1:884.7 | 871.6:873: 14.3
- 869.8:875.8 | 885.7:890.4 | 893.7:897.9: 17.5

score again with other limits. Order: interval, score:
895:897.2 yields 1.26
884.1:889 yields 1.35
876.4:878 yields 1.31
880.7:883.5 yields 1.39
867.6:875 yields 1.43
